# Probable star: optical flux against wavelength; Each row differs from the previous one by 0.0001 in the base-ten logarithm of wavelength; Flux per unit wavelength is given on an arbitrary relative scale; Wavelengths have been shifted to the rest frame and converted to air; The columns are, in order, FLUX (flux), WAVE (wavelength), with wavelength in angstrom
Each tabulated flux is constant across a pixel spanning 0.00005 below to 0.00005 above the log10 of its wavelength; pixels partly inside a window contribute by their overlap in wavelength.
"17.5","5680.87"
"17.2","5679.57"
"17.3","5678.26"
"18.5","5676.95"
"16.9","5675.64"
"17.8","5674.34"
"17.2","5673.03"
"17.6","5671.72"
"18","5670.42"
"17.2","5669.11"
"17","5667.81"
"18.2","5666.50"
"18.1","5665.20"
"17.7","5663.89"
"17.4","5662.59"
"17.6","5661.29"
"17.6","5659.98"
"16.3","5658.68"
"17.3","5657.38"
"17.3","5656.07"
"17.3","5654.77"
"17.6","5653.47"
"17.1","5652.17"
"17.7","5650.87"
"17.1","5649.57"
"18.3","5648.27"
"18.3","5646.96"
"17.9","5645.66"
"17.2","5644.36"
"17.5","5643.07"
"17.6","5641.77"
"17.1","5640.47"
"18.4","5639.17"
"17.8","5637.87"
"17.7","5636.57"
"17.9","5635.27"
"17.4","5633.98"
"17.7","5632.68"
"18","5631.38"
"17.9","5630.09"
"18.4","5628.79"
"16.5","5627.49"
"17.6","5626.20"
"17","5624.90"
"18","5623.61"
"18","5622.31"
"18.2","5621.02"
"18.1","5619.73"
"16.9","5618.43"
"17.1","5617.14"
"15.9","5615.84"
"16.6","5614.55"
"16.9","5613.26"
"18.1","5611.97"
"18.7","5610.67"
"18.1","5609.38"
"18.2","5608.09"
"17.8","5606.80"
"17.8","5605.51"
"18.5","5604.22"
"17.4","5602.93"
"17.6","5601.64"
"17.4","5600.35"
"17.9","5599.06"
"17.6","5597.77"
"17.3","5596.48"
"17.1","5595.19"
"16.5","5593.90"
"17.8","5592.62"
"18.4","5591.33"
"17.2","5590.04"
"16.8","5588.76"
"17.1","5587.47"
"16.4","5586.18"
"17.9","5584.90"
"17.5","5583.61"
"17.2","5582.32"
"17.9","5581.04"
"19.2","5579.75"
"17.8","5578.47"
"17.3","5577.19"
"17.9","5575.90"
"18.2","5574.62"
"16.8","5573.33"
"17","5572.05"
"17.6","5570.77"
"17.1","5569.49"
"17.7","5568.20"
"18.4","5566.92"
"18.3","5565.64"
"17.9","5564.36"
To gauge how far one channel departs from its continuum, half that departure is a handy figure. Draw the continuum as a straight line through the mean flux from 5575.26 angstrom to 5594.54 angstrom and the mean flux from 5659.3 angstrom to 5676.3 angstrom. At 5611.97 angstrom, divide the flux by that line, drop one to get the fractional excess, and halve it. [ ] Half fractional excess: 0.016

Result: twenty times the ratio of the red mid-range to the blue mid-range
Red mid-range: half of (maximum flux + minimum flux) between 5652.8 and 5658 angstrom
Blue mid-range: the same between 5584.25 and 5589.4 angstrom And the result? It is 20.3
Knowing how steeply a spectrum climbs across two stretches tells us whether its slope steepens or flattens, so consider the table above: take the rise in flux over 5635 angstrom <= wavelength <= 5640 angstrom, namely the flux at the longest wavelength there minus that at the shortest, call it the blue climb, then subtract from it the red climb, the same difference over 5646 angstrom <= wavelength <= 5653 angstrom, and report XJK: 2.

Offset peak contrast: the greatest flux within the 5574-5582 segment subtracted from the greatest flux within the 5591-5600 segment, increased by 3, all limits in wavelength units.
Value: 2.2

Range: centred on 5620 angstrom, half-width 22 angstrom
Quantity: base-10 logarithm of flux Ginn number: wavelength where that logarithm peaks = 5610.67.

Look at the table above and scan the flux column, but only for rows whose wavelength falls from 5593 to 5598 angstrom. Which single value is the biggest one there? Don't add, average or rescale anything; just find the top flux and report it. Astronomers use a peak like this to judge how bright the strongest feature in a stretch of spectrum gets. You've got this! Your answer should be 17.6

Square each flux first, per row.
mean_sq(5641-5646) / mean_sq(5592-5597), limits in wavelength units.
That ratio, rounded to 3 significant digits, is 1.04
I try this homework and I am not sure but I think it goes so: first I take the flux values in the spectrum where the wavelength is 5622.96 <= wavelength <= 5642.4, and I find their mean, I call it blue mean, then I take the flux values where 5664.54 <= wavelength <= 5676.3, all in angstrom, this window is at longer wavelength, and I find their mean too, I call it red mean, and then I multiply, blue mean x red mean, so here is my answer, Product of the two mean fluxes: 310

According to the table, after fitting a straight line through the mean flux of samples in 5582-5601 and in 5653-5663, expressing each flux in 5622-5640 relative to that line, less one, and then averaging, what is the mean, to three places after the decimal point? 0.024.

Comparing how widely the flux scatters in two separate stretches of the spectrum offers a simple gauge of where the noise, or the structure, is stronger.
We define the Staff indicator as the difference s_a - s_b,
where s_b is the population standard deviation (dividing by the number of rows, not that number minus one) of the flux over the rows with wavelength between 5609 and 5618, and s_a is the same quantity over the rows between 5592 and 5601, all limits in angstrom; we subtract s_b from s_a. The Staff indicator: -0.48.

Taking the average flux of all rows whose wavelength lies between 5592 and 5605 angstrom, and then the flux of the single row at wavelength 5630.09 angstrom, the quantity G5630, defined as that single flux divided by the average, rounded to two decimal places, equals 1.02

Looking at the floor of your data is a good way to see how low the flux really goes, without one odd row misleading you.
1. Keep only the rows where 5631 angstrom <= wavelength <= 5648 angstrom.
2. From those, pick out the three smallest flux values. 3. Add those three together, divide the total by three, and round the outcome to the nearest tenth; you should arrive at 17.2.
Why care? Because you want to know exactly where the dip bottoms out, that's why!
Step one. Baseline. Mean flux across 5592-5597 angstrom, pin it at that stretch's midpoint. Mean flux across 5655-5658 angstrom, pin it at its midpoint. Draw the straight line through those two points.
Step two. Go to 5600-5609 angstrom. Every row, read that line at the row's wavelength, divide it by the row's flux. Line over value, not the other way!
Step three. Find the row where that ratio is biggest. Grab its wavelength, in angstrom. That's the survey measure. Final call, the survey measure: 5602.93 angstrom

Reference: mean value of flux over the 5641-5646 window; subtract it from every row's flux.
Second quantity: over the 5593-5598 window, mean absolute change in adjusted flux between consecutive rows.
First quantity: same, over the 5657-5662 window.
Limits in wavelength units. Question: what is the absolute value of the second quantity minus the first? 0.40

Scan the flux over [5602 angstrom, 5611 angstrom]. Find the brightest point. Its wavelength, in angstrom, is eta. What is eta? 5610.67 angstrom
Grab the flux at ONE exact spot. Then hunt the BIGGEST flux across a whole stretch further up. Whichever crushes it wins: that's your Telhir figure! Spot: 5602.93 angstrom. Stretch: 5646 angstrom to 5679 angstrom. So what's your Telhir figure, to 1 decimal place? 18.5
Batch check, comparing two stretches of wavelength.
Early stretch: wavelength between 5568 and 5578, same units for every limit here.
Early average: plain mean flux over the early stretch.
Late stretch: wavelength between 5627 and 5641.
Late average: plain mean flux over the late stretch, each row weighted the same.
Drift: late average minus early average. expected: 0.3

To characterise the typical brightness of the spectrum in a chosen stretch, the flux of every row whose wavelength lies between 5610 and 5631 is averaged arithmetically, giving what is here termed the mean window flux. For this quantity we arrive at 17.5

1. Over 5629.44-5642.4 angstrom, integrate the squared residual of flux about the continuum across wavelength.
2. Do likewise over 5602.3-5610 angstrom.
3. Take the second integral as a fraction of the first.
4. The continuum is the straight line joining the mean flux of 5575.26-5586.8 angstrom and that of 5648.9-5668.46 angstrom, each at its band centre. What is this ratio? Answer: 1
